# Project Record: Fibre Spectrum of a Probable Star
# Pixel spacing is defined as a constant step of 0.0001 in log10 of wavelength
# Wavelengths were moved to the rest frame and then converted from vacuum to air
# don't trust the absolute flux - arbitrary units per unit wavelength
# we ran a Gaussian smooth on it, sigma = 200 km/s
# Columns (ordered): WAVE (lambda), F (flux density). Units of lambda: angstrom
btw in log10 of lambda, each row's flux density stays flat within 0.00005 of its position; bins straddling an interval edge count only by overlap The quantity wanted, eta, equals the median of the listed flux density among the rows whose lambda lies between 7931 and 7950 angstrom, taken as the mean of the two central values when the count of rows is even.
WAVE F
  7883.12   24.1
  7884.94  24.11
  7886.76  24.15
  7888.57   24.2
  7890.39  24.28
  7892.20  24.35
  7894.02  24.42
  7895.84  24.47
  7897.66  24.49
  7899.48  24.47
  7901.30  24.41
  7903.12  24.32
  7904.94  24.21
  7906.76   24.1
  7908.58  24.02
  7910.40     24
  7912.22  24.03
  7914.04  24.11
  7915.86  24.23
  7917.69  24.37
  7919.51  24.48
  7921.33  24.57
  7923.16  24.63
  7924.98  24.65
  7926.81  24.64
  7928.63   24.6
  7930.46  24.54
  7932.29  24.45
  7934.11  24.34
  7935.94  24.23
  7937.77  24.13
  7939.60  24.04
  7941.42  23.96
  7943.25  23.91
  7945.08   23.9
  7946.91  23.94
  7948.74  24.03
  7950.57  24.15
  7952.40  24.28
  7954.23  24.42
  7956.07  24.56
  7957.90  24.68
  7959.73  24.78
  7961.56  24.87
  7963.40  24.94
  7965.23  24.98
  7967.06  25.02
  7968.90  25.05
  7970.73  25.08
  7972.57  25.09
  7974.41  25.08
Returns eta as 24.0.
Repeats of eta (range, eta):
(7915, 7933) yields 24.6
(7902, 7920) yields 24.2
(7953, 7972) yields 24.9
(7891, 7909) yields 24.4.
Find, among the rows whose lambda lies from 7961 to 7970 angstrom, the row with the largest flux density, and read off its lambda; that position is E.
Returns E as 7968.90 angstrom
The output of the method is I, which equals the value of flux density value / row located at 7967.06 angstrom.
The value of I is 25.02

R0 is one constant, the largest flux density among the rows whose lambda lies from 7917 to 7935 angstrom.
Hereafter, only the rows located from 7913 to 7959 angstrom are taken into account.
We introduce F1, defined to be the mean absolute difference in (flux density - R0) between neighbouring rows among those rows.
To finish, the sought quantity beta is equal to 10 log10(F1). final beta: -10.6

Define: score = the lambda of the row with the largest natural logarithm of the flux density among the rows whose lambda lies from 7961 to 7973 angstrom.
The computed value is 7972.57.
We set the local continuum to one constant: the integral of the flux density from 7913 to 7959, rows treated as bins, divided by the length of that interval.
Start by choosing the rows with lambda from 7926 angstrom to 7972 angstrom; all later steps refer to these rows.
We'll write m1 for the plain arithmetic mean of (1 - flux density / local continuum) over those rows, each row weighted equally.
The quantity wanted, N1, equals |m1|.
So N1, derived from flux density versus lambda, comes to 0.006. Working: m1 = -0.006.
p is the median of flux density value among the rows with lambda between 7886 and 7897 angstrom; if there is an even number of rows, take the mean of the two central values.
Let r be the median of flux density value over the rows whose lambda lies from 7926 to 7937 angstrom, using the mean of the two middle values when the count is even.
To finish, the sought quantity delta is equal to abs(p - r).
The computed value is 0.18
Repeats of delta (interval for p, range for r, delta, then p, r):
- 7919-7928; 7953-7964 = 0.10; 24.6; 24.7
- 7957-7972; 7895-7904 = 0.49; 25.0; 24.5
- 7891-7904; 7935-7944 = 0.38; 24.4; 24.0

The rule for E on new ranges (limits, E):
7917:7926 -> 7924.98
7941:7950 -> 7948.74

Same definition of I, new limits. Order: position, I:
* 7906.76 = 24.1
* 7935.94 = 24.23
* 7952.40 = 24.28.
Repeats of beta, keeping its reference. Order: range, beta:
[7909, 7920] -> -10.2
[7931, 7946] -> -11.0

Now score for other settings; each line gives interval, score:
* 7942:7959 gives 7957.90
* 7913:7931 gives 7924.98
